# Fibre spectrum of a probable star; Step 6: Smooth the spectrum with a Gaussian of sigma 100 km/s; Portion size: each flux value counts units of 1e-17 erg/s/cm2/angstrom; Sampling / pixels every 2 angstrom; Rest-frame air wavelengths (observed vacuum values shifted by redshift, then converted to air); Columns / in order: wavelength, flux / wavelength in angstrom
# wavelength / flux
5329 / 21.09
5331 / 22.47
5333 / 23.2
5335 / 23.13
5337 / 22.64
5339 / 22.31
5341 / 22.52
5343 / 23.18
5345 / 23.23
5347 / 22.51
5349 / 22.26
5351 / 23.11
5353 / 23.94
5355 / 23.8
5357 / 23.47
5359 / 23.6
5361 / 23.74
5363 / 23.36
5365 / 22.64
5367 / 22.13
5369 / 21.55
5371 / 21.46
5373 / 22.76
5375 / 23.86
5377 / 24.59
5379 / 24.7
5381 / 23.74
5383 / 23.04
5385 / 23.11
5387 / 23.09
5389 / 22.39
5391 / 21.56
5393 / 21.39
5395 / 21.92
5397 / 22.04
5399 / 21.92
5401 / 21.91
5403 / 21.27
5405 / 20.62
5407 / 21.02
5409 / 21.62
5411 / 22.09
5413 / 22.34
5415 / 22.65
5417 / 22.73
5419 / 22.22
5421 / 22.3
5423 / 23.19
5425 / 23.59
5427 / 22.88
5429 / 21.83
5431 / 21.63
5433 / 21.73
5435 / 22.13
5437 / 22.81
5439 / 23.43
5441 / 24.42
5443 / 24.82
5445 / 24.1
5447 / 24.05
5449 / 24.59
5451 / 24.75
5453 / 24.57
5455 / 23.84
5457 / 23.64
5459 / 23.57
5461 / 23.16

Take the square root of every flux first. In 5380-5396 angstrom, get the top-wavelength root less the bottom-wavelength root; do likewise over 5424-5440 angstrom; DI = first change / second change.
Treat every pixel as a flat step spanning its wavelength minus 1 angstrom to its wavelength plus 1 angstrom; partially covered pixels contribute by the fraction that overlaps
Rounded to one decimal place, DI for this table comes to 11.5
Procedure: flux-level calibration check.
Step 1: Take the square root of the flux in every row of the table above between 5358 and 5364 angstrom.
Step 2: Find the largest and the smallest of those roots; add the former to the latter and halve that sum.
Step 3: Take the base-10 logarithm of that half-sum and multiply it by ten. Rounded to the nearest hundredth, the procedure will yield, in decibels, 6.86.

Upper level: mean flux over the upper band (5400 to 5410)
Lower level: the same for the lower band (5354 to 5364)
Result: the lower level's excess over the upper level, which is 2.3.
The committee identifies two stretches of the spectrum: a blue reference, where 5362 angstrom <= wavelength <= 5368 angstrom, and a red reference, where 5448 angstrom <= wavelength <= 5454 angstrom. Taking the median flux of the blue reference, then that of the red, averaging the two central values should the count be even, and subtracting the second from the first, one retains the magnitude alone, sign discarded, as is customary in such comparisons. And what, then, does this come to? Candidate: 1.95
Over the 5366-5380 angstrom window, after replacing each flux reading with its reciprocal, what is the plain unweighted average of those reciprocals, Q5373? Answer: 0.0436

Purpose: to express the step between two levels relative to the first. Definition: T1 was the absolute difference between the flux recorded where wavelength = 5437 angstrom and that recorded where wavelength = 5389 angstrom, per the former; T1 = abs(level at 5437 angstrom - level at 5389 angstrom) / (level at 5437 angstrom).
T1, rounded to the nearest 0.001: 0.018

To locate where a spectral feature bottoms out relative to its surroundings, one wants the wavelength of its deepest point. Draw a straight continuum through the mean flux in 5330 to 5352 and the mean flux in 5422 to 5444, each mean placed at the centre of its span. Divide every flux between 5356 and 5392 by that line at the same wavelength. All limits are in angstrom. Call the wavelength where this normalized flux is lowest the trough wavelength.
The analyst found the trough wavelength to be 5371 angstrom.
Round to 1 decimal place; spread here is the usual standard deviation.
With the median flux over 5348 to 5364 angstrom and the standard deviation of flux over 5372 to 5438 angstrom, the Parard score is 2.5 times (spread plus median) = 61.2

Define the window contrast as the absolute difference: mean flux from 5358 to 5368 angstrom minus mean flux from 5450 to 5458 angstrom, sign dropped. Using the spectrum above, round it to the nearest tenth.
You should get 1.1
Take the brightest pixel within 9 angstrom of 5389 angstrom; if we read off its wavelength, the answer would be 5381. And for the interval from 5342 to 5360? 5353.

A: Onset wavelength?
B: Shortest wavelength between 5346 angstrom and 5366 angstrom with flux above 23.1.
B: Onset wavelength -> 5351 angstrom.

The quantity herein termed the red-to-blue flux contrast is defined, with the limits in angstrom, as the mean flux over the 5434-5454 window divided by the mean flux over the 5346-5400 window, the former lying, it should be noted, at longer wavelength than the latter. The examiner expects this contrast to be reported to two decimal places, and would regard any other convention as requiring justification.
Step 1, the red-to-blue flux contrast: 1.05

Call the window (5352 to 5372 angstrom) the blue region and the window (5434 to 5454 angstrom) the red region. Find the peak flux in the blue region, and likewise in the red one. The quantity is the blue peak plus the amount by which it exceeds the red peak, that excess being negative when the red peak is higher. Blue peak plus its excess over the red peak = 23.1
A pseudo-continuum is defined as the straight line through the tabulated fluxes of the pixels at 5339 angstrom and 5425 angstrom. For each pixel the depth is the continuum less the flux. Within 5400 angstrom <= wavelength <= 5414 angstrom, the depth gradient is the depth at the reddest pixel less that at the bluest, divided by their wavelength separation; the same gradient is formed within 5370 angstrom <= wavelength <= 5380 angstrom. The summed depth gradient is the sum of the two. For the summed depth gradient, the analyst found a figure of -0.41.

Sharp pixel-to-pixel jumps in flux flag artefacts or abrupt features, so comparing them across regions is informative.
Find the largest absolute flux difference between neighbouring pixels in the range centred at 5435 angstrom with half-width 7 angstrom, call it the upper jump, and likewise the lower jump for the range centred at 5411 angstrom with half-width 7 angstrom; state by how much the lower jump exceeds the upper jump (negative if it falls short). -0.39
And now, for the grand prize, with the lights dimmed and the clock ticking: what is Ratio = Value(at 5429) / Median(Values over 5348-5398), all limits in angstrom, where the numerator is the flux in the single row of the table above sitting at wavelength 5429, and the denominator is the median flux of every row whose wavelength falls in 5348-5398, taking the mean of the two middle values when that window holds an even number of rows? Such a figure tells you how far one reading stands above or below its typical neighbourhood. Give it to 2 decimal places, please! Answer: 0.95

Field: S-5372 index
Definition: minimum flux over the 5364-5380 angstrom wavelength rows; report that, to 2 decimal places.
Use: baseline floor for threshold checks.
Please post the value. 21.46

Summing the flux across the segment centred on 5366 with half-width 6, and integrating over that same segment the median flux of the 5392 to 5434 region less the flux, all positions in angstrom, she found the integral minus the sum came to -142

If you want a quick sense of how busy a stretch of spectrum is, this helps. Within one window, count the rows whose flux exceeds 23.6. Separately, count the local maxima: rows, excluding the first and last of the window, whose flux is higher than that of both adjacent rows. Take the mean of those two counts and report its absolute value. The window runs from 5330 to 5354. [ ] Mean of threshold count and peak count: 1.5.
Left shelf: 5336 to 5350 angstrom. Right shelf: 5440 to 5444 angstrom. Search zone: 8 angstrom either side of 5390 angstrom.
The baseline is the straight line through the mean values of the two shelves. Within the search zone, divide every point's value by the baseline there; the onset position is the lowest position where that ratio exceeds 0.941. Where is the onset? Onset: 5383 angstrom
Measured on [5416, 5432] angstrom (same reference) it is 5417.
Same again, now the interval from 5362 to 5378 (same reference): 5363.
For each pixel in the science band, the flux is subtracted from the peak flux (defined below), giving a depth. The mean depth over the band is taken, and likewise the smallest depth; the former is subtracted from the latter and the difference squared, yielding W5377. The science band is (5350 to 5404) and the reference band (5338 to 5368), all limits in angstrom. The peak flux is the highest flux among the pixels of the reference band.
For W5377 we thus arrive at 3.5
